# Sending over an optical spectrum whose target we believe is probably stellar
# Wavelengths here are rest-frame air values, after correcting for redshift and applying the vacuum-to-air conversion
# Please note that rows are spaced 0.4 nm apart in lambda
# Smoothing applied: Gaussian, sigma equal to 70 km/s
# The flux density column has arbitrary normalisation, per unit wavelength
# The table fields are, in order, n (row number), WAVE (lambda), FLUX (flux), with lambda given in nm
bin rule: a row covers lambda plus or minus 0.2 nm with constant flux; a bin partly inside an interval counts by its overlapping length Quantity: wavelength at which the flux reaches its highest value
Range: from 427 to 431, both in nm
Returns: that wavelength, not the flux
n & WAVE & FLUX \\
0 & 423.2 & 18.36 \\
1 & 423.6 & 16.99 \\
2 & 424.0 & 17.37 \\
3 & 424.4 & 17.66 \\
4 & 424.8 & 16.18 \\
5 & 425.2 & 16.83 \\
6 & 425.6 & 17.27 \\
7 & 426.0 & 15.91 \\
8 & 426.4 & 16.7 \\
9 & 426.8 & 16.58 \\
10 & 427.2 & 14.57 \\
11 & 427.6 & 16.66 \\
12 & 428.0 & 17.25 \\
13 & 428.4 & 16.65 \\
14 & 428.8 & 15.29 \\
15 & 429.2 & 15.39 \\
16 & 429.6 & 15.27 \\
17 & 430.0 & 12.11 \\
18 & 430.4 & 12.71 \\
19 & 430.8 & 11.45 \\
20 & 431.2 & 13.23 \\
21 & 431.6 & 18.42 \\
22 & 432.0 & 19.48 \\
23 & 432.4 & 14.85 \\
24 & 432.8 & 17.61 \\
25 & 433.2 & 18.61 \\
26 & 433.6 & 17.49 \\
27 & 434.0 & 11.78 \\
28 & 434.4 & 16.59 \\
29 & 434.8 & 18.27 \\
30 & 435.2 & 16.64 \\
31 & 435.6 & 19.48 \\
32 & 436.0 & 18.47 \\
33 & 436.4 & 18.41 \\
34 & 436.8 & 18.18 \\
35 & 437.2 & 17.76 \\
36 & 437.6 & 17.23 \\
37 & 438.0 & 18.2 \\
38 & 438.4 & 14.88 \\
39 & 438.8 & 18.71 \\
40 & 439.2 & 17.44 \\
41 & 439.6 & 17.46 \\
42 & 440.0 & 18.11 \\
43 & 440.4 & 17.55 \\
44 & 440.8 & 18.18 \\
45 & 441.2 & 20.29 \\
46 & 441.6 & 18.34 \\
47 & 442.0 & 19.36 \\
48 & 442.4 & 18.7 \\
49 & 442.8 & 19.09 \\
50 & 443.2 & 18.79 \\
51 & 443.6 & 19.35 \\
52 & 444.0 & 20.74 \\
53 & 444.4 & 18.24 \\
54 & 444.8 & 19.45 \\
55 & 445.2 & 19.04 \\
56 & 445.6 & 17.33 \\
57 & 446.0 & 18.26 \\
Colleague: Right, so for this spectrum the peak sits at 428.0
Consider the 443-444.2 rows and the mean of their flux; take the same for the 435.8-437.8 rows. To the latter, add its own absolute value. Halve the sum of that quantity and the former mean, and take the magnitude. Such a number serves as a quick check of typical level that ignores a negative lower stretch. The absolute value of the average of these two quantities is 27.8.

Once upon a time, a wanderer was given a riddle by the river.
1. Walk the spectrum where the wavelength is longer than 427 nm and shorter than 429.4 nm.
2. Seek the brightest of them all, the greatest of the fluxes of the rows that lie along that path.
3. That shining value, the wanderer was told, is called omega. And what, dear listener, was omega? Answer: 17.25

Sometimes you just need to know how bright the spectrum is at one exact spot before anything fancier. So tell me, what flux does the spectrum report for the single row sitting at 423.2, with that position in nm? 18.36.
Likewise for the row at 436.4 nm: 18.41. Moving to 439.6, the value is 17.46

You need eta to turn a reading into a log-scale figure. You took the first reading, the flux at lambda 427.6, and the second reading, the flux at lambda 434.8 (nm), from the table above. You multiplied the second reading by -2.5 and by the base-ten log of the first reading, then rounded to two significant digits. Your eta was -56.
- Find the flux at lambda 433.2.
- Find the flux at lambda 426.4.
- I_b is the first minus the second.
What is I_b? 1.9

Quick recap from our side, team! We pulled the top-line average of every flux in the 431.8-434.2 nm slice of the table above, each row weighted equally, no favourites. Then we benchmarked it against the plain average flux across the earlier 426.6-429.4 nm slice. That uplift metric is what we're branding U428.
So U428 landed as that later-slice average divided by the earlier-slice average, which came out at 1.04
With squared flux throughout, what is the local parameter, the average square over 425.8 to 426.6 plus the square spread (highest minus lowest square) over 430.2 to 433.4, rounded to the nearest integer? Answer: 514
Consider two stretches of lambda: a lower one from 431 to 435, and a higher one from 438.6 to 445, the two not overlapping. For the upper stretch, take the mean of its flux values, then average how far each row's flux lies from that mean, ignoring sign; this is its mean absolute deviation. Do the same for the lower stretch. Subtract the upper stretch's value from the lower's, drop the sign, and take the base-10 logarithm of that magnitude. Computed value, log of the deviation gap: 0.11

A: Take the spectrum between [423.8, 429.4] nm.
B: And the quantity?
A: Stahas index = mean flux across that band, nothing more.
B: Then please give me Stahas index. 16.5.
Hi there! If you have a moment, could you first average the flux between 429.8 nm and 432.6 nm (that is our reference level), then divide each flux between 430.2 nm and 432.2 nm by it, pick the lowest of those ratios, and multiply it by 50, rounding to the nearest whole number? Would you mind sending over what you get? 39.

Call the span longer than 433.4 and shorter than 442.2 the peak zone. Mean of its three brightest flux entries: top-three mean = 19.7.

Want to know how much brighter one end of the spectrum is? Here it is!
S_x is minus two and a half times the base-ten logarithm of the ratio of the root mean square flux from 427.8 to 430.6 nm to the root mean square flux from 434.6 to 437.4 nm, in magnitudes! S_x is 0.21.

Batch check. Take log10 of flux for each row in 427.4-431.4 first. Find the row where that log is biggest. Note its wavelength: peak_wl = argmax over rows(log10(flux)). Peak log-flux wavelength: 428.0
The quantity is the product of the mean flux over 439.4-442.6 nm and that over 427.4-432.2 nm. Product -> 284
